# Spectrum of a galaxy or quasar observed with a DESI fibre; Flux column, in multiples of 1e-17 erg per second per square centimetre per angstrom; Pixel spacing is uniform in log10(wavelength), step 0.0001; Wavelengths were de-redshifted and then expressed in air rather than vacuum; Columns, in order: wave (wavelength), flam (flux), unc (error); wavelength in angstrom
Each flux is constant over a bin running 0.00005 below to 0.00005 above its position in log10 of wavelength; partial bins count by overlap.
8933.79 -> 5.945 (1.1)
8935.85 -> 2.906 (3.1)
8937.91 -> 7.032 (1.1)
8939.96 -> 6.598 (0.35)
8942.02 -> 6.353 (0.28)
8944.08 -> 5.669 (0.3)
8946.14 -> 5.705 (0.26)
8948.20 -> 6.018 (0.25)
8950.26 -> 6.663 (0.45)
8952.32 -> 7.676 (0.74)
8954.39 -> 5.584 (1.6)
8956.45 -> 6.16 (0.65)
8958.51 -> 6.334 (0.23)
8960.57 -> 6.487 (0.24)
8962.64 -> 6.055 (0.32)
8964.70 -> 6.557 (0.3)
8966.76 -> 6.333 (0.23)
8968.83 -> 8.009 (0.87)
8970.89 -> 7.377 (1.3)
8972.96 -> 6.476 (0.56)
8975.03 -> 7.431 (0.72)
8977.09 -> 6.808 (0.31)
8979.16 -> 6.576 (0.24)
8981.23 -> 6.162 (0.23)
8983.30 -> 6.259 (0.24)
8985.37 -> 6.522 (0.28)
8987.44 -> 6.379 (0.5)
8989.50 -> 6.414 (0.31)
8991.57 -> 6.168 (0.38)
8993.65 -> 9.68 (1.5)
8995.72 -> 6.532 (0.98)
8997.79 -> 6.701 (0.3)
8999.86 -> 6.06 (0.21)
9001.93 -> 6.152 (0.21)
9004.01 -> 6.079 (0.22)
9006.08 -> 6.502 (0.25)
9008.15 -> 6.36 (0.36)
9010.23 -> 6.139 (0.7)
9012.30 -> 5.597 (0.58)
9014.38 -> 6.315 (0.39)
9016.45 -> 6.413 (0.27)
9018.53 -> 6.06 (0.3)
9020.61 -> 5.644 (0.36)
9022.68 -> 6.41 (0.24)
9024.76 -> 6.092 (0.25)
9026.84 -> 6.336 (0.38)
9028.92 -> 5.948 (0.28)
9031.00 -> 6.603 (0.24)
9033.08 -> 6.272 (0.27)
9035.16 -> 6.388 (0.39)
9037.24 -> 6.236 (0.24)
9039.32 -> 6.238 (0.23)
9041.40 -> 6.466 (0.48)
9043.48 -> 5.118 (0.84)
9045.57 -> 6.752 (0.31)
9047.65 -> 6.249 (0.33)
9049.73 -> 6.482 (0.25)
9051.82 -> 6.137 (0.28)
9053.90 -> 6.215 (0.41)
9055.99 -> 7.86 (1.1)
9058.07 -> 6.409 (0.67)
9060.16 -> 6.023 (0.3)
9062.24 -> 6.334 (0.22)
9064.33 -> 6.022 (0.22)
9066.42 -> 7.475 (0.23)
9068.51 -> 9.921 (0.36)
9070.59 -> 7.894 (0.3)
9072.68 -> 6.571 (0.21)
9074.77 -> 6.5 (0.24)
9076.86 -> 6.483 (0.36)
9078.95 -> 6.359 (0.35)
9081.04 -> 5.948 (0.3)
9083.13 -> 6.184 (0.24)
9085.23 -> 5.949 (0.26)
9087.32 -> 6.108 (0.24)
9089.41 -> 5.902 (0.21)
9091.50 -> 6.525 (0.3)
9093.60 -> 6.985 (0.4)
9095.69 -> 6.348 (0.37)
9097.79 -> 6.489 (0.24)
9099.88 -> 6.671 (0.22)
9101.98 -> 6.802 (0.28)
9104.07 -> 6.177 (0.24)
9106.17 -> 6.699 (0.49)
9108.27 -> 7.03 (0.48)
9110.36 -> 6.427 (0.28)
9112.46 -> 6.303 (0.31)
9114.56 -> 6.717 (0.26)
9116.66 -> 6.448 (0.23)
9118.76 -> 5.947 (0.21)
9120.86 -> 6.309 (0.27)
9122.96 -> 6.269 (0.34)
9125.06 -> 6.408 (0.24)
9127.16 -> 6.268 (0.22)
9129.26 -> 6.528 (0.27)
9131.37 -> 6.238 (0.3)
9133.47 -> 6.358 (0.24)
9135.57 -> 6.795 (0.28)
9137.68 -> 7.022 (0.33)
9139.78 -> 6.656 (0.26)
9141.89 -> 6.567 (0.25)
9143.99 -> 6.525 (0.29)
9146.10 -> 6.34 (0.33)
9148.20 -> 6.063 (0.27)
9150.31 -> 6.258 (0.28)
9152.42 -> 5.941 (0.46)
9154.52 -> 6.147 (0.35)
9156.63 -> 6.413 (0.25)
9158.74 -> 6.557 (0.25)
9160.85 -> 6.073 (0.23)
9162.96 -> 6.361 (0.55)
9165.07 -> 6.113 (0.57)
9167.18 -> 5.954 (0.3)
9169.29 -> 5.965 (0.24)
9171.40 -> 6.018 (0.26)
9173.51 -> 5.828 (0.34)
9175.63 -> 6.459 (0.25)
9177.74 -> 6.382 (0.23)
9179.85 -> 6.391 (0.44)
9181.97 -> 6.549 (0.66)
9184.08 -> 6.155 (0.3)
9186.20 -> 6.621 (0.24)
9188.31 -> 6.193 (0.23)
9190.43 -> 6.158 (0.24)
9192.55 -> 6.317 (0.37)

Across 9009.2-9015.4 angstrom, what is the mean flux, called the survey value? 6.02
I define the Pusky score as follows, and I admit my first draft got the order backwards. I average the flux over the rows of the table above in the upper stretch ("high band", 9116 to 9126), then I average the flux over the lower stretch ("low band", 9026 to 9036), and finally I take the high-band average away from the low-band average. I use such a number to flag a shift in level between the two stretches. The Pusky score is 0.0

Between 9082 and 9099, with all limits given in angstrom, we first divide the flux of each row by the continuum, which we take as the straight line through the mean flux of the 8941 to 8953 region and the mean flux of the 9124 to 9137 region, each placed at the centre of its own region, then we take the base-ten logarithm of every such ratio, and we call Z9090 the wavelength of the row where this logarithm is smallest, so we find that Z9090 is 9089.41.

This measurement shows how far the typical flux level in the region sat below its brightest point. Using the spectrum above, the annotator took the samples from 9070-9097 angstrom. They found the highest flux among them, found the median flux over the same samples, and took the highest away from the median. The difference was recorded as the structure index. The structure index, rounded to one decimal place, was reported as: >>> -1.5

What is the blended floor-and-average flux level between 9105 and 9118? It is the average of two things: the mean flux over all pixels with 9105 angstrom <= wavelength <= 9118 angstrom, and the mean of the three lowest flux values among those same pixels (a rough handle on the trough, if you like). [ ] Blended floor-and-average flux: 6.5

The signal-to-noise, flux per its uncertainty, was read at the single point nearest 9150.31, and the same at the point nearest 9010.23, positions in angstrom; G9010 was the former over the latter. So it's 2.5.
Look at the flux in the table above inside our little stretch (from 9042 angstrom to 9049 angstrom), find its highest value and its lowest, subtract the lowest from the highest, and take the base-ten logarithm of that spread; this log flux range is 0.21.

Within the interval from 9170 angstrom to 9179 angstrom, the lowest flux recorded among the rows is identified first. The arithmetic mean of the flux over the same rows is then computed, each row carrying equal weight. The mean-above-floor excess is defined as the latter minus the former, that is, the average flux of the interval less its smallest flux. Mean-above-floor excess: 0.34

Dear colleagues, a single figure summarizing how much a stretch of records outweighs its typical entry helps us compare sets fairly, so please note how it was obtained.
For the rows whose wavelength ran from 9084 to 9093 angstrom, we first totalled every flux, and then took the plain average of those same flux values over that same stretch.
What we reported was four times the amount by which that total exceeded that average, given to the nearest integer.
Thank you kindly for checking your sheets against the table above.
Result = 73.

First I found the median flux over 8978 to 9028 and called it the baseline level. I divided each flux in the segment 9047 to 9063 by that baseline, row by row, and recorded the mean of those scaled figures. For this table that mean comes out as 1.02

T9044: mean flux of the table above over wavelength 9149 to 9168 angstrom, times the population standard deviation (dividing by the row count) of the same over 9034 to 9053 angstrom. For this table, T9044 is 2.7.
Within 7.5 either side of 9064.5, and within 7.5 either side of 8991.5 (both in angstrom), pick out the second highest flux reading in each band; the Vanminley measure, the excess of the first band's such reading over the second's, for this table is 1.2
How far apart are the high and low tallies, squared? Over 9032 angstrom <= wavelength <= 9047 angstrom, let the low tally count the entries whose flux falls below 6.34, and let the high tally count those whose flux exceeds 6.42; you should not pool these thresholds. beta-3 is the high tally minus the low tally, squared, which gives 4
